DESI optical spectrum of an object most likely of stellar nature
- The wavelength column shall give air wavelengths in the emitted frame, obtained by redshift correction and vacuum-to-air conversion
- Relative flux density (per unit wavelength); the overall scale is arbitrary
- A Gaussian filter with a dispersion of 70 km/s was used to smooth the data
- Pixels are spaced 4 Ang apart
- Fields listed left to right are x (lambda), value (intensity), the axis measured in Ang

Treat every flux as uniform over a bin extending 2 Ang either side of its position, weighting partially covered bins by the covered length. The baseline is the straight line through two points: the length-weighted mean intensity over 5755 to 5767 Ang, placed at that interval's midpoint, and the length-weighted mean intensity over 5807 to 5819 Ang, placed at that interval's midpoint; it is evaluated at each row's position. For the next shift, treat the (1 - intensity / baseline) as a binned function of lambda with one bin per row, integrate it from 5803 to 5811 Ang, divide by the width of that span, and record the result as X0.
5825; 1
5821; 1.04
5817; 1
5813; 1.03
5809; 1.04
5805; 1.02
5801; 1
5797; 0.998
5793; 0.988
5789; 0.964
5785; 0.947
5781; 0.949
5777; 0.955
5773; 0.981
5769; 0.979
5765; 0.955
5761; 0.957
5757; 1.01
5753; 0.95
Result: -0.01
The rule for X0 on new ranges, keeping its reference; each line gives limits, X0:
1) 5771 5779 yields 0.02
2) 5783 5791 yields 0.04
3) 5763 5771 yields 0.01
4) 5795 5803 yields 0.01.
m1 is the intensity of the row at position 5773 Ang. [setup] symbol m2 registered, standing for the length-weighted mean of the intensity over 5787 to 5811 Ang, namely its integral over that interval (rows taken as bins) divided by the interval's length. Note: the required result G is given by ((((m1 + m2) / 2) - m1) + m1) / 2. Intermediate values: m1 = 0.981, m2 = 1.00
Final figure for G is 0.496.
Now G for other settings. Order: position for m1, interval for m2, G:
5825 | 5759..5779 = 0.491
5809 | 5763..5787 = 0.500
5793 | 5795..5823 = 0.502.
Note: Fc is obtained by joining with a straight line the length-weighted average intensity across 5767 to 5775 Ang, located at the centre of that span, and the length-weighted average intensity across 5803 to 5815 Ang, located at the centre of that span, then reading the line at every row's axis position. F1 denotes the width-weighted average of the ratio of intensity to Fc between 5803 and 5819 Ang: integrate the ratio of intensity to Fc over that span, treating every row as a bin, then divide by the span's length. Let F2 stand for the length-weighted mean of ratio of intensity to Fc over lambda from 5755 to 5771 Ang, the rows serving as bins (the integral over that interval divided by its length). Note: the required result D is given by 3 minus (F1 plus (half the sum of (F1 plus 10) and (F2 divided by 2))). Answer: -3.74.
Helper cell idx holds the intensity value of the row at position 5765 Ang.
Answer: 0.955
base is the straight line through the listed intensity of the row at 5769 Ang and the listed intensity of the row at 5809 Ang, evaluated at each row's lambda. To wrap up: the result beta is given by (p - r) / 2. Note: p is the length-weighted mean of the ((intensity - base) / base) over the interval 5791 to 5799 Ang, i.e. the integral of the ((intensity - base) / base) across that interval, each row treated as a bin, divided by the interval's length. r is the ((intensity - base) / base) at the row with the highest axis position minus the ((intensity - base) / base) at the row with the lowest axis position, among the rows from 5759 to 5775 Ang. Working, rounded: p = -0.025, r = 0.01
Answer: -0.016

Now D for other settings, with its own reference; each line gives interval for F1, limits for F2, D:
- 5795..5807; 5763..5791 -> -3.72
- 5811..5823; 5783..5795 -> -3.72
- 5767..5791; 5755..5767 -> -3.71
